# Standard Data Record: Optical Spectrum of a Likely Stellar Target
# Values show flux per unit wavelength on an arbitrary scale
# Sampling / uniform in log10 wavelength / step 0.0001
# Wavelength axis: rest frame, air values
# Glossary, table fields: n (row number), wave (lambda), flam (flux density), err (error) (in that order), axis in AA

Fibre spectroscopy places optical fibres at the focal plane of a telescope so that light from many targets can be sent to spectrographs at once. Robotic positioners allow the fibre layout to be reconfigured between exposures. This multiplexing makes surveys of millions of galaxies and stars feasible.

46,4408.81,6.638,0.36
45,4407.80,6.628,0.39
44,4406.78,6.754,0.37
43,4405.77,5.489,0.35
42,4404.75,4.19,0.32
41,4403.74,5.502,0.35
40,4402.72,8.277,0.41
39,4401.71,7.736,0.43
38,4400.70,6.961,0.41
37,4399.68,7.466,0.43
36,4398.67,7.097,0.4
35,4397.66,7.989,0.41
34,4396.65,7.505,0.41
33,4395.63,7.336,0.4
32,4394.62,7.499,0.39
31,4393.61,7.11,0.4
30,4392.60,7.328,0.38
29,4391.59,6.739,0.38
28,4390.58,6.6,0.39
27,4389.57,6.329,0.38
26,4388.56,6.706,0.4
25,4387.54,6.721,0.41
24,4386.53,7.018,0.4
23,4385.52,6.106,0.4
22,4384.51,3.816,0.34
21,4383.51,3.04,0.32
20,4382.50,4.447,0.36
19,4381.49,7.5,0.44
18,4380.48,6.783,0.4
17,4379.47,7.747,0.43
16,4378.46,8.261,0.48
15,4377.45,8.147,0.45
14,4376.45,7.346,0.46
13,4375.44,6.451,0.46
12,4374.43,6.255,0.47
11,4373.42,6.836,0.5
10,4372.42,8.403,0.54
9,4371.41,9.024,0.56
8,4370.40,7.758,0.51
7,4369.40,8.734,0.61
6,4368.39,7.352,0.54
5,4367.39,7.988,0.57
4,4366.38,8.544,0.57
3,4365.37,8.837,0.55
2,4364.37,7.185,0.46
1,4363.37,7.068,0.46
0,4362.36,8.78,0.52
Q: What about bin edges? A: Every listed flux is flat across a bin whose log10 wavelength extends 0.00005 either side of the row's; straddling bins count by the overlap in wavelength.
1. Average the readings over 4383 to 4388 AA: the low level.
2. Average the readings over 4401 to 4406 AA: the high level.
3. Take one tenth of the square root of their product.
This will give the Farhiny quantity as 0.58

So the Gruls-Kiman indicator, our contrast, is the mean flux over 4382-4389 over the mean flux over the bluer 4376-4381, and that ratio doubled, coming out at 1.41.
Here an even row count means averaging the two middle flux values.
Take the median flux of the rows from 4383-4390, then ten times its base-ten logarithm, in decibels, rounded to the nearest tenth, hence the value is 8.0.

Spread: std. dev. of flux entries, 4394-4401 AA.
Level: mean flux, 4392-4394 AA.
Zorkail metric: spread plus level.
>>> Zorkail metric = 7.5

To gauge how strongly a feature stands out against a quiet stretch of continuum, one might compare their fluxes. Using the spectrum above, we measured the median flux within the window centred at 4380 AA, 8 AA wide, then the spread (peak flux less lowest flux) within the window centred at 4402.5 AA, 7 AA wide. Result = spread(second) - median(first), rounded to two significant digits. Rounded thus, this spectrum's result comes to -3.3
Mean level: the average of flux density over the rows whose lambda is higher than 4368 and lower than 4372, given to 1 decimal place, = 8.2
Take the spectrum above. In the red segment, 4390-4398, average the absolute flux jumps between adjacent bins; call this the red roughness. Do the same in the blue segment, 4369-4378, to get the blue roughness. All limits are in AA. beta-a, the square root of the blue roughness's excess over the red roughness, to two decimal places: 0.75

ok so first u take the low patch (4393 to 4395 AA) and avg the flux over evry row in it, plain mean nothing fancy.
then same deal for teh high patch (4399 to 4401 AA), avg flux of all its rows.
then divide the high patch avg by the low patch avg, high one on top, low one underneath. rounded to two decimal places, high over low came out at 0.99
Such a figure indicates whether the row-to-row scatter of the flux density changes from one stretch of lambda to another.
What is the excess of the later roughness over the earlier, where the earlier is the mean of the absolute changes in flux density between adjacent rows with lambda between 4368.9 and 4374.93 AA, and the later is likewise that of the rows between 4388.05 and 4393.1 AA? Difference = -0.66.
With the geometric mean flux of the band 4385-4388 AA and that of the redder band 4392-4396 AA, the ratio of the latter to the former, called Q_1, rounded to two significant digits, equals 1.1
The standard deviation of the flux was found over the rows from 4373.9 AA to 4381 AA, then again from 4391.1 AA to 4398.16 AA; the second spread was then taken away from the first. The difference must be 0.4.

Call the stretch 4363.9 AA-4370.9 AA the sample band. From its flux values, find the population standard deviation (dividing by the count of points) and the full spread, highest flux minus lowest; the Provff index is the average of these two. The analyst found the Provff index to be 1.1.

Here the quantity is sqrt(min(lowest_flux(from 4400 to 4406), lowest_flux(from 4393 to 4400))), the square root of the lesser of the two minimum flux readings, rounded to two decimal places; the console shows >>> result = 2.05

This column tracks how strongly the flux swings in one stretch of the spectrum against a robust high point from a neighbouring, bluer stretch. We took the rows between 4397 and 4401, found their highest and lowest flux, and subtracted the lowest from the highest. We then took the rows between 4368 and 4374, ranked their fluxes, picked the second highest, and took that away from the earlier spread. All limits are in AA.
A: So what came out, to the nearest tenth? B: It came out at -7.7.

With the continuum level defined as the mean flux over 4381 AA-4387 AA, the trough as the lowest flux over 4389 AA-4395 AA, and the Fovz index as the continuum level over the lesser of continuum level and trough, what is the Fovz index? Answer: 1.0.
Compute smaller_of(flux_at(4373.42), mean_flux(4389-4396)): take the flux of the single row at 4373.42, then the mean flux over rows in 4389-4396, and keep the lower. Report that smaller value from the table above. 6.8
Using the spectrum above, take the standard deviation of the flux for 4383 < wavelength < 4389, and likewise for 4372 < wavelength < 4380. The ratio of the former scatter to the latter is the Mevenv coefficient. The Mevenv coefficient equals 2.0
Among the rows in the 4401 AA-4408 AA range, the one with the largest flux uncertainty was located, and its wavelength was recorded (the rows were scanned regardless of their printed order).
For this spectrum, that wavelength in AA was 4401.71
